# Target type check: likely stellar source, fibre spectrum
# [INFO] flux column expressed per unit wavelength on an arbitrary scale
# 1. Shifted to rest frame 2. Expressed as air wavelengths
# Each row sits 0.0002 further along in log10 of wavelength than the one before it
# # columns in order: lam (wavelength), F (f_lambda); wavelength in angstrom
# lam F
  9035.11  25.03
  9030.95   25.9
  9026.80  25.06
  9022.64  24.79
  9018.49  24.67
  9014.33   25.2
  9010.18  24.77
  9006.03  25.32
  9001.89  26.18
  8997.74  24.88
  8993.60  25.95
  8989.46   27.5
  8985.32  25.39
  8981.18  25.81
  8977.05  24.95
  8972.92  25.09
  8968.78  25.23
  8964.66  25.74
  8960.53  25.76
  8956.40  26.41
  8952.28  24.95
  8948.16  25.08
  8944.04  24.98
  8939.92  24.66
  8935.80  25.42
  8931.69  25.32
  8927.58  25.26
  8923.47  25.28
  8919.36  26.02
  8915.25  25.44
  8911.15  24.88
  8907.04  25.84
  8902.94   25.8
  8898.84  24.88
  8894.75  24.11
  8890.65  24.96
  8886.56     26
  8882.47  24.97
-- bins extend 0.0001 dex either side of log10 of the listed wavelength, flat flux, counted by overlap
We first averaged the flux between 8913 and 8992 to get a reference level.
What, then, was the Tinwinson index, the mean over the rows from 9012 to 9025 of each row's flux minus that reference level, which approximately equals -0.60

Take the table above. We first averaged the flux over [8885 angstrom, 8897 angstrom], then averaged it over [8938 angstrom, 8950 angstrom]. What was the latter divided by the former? 1.00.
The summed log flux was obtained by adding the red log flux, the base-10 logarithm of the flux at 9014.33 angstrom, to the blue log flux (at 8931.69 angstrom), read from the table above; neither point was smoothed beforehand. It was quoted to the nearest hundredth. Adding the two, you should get 2.80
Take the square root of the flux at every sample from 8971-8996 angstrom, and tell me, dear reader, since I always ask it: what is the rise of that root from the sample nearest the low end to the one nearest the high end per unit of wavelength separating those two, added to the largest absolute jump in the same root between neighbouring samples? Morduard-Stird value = 0.21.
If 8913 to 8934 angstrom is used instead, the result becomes 0.07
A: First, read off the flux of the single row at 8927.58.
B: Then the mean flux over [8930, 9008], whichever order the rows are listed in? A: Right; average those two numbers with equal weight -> 25.4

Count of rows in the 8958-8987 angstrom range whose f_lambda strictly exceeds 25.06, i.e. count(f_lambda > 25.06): 6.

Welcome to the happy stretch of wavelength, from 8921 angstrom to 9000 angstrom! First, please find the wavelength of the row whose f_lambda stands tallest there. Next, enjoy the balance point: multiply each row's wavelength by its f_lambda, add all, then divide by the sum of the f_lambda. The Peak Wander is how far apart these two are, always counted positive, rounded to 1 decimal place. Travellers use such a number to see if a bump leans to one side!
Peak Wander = 28.7 angstrom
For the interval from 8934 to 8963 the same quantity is 8.1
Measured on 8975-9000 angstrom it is 2.0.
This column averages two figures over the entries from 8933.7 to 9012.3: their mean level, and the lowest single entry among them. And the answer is 25.07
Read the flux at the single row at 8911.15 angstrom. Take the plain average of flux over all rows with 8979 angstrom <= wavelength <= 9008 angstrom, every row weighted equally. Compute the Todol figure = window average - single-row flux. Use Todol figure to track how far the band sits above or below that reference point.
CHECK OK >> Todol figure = 1.0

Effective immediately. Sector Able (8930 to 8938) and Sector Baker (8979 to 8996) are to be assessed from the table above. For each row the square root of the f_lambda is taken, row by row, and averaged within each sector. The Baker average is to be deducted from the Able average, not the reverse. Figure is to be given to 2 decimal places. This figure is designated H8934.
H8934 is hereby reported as -0.08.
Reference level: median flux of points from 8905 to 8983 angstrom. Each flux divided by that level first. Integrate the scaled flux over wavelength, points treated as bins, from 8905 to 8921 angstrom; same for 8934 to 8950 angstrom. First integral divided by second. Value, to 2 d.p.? 1.02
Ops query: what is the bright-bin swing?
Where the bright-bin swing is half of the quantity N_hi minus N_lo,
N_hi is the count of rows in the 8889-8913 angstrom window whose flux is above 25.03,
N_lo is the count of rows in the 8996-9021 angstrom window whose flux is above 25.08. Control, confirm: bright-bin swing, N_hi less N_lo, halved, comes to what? -0.50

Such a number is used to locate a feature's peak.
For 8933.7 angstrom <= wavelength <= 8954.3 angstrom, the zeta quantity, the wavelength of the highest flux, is 8935.80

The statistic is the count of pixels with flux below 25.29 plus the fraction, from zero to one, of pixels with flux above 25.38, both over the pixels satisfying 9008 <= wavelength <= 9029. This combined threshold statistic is 5.00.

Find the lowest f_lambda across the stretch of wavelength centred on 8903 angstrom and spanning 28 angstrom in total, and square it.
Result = 581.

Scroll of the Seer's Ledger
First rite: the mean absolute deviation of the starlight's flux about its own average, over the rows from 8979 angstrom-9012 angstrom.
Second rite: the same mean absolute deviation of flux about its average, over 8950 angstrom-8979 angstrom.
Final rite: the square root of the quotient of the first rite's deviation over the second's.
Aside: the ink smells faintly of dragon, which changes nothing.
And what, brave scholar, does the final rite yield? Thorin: 1.19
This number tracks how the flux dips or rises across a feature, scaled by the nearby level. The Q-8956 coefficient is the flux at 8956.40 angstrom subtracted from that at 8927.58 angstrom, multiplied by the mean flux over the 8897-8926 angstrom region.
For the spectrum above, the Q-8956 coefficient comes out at -29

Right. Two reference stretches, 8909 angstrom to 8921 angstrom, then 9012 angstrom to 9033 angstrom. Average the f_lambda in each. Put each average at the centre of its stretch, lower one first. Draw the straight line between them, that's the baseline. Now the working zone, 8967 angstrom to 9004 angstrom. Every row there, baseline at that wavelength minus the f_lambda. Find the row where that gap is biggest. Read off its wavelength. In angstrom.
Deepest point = 8997.74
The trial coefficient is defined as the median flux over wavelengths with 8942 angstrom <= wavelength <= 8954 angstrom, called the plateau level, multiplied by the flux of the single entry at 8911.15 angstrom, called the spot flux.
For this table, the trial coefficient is 622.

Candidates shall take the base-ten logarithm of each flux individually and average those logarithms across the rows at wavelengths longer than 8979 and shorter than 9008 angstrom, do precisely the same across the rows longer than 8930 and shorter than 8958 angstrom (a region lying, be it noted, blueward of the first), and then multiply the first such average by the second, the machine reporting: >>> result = 1.98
